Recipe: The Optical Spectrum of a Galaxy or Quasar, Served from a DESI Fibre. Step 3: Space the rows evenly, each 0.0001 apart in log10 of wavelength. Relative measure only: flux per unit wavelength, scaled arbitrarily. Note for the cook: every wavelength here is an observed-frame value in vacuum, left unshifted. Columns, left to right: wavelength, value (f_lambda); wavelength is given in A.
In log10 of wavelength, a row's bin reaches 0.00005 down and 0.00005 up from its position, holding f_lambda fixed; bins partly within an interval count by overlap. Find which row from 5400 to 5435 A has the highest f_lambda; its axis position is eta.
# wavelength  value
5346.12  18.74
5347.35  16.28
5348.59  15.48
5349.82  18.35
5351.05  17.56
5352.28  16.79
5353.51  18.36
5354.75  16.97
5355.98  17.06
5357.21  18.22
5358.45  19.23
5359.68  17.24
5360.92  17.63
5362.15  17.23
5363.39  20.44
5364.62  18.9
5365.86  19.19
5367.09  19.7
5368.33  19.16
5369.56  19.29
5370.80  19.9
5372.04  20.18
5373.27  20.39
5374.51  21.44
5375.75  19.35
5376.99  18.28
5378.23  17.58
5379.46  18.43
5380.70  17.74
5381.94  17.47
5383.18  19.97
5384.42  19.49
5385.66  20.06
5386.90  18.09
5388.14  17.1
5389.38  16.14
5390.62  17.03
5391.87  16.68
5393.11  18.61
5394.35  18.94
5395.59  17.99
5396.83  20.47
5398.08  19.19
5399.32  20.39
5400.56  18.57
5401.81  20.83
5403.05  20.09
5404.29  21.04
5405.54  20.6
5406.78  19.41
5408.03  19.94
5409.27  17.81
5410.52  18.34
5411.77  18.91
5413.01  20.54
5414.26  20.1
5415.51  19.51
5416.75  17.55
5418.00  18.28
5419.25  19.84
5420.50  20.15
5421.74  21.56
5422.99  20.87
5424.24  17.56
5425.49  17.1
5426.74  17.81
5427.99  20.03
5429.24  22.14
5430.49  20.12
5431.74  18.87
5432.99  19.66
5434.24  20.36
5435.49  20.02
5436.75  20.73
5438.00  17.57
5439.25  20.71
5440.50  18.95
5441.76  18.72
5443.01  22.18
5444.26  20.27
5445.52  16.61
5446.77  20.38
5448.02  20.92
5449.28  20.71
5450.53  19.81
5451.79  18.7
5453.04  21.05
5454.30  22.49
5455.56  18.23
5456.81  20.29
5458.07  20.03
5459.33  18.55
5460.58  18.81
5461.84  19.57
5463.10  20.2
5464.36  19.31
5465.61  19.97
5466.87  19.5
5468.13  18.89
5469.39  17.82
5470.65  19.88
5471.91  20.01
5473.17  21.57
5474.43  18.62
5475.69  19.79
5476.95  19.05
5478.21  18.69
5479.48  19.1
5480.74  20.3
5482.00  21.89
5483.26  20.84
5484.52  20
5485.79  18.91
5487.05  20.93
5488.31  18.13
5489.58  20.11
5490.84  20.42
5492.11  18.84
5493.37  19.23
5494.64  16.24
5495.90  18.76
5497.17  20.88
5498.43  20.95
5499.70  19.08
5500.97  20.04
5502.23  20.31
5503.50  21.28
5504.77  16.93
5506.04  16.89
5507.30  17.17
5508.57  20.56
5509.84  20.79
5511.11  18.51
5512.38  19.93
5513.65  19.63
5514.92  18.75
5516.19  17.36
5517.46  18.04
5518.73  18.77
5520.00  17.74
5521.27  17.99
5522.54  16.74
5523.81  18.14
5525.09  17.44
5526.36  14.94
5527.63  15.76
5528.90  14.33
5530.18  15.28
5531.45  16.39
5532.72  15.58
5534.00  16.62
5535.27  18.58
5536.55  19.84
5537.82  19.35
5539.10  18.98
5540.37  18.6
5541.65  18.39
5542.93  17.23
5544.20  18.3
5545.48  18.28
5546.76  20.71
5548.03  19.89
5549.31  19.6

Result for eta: 5429.24 A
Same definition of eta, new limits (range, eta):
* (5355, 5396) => 5374.51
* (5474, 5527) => 5482.00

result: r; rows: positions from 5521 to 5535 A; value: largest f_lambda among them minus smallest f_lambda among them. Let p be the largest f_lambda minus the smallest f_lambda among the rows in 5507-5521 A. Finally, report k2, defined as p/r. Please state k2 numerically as 0.95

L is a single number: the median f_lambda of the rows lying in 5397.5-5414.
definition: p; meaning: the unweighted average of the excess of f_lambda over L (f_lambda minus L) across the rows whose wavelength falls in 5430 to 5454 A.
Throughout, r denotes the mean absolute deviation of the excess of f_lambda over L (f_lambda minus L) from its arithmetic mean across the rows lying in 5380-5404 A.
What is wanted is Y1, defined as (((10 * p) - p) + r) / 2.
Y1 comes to 0.0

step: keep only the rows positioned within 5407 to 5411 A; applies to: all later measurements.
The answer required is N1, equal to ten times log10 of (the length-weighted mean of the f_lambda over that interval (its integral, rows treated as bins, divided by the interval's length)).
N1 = 12.73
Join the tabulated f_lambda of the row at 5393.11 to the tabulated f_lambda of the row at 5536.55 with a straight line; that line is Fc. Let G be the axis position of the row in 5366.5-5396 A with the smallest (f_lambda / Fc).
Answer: 5389.38 A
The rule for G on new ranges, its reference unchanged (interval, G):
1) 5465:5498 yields 5494.64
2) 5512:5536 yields 5528.90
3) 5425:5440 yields 5425.49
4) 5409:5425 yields 5424.24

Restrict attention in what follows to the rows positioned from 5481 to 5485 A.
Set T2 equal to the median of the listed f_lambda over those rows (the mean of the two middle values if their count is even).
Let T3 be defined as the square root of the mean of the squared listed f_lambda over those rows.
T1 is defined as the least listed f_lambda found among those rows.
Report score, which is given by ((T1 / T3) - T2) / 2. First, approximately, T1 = 20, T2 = 20.8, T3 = 20.9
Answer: -9.9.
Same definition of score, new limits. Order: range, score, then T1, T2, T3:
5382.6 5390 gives -9.0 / 16.14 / 18.8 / 18.5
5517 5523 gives -8.5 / 16.74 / 18.0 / 17.9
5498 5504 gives -9.7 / 19.08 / 20.3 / 20.3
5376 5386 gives -8.7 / 17.47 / 18.4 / 18.7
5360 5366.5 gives -9.0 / 17.23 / 18.9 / 18.7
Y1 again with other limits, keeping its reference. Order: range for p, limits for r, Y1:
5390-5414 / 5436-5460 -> -2.6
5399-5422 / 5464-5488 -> -0.9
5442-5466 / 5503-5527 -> 0.4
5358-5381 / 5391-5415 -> -3.7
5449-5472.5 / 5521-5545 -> -0.5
